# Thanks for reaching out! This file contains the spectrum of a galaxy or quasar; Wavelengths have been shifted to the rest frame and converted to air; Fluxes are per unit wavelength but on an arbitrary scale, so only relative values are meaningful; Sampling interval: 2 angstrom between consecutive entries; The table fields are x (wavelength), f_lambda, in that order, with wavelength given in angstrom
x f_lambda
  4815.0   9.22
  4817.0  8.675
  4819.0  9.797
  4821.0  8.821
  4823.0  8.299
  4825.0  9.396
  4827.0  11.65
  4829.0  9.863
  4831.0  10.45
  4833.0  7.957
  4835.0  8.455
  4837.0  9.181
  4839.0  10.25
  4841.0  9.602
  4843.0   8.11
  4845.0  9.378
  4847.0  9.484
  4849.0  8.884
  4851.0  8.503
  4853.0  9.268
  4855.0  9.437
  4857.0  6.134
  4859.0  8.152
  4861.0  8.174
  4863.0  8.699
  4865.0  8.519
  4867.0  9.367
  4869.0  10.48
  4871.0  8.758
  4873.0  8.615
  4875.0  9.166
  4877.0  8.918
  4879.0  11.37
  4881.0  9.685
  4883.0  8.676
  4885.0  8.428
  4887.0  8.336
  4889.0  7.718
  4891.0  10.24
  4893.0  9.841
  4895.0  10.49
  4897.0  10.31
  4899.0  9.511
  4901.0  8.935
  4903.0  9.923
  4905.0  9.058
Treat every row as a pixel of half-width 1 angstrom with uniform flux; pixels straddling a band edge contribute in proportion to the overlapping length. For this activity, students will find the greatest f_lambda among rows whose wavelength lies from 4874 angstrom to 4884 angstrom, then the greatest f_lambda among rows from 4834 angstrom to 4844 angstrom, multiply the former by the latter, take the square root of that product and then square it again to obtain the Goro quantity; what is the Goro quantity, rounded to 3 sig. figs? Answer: 117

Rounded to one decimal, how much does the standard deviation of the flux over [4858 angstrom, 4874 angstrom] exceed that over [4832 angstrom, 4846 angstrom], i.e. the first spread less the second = -0.1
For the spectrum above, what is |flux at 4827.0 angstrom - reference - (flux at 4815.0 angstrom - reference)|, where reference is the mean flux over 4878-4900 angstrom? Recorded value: 2.4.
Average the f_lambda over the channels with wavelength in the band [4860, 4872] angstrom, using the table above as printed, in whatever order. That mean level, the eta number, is 9.0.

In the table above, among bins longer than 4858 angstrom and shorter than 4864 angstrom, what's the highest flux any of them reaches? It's 8.699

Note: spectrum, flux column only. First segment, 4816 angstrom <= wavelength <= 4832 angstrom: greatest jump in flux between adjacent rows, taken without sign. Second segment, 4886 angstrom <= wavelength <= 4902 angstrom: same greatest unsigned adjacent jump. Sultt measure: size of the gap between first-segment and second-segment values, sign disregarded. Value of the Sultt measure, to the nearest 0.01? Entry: 0.27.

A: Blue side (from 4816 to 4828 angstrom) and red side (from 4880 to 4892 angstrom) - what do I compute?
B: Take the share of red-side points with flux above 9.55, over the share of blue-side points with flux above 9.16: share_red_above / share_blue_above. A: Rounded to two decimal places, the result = 0.67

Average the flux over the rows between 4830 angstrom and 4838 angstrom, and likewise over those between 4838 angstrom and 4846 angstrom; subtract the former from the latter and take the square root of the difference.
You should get 0.57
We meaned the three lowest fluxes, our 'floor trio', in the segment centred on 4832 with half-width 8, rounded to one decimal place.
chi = 8.5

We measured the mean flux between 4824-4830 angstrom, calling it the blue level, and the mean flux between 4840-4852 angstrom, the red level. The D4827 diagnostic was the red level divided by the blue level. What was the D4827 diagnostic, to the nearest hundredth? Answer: 0.87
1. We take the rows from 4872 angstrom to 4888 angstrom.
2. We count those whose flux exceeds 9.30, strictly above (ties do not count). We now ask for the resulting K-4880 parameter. 2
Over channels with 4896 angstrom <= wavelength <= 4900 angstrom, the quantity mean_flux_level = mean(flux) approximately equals 9.9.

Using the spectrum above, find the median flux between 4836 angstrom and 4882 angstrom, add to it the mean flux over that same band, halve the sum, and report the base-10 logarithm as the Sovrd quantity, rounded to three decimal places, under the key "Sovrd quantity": 0.959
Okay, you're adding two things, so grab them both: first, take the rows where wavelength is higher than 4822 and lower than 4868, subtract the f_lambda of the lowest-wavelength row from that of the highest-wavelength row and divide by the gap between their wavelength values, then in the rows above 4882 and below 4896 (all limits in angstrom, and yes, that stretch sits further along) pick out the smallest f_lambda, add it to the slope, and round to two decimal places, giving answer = 7.74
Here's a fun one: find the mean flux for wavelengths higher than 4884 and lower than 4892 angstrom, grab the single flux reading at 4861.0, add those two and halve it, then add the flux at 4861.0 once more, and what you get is 16.6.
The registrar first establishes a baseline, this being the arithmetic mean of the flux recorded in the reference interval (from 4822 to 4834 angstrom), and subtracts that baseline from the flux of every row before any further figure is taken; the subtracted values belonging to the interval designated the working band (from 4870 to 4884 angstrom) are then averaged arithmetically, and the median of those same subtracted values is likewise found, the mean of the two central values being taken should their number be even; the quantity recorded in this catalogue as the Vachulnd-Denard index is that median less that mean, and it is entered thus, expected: -0.39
